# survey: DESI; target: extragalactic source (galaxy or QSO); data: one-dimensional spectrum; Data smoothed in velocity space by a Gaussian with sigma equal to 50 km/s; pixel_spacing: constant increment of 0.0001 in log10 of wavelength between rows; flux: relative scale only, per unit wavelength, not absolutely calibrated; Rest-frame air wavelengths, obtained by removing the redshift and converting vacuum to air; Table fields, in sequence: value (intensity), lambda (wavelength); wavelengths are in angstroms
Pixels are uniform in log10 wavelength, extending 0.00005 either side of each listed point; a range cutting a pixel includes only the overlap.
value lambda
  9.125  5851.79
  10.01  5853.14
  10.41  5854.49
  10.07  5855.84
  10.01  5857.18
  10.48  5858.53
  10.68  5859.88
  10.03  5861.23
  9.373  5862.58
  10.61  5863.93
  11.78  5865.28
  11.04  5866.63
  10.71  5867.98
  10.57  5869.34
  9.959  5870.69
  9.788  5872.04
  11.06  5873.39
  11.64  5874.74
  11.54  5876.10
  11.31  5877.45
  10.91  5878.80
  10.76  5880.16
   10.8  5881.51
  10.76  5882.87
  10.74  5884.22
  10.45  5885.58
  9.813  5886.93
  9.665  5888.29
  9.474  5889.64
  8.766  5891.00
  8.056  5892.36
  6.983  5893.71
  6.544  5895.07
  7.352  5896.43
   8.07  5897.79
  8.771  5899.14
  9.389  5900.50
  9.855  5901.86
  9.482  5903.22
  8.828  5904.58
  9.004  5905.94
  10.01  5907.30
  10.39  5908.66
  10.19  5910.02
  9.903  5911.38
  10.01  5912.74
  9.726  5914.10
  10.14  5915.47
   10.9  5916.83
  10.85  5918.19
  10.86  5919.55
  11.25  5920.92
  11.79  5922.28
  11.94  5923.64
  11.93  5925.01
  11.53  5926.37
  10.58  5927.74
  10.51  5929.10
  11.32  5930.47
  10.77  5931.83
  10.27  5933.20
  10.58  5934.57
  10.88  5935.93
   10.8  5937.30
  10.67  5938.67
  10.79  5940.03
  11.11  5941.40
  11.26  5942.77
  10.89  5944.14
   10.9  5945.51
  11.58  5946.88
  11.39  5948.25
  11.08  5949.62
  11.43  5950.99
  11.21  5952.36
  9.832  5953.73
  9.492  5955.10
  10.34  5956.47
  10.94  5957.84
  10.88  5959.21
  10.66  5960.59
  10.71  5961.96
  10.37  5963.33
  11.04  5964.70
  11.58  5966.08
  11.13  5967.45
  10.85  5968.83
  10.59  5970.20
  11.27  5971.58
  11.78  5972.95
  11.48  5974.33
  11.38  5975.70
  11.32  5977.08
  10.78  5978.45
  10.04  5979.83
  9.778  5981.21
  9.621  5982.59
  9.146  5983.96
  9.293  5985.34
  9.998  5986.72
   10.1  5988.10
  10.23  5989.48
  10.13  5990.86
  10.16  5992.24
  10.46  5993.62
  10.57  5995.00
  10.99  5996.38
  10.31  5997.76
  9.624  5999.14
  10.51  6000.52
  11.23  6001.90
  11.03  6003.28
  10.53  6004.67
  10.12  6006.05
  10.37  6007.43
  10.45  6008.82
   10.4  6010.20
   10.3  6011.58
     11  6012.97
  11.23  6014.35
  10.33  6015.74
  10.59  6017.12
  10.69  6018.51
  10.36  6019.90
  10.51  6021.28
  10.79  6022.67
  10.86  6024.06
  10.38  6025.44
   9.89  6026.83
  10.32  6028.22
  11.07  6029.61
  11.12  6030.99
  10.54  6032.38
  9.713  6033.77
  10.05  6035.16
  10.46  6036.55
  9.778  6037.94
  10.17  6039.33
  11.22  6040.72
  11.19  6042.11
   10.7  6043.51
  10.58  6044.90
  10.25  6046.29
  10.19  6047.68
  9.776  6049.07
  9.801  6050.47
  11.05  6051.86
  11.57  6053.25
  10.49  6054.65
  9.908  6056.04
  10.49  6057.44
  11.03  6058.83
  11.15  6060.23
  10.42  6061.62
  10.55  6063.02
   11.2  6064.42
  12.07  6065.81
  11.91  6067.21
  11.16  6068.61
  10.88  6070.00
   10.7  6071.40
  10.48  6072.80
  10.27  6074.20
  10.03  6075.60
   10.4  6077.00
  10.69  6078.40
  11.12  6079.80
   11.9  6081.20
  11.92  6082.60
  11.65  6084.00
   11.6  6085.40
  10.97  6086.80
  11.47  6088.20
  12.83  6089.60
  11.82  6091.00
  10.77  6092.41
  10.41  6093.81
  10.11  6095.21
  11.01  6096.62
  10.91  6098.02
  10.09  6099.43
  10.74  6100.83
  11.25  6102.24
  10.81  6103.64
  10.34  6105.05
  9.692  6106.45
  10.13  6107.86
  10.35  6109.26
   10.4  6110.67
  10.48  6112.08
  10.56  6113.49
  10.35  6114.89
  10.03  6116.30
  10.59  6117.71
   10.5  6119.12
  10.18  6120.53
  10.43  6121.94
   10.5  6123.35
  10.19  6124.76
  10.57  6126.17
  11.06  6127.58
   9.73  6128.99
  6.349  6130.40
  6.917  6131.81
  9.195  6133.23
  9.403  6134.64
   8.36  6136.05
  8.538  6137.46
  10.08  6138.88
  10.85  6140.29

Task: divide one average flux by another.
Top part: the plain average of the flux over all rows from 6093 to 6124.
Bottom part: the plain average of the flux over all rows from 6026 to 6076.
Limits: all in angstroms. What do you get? 0.98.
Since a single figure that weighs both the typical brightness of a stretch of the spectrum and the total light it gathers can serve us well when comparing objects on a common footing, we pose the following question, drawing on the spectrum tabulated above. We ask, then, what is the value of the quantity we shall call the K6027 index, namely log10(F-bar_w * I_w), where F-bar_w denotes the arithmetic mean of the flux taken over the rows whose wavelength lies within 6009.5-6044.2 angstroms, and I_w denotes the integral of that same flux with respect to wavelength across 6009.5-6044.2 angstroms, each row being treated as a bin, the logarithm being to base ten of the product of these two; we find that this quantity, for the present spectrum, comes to 3.59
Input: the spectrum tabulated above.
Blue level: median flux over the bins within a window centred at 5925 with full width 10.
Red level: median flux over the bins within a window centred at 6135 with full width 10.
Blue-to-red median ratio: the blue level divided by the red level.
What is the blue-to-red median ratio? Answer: 1.350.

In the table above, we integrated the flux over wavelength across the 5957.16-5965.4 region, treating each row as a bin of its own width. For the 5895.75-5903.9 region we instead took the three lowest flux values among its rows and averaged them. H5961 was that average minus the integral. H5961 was -80.6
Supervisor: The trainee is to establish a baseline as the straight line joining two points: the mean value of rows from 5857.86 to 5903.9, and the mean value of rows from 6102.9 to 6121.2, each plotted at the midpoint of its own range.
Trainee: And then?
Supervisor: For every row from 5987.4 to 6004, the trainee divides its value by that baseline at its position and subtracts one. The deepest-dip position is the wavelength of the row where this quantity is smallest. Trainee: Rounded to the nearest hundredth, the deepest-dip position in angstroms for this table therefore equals 5999.14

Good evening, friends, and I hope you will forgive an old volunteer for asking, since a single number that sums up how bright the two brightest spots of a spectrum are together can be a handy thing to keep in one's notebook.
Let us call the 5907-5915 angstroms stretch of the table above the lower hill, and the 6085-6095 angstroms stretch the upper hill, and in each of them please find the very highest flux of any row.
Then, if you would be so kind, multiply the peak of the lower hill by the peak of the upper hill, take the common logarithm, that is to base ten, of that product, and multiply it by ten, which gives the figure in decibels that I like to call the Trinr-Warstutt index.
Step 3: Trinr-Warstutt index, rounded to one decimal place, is 21.2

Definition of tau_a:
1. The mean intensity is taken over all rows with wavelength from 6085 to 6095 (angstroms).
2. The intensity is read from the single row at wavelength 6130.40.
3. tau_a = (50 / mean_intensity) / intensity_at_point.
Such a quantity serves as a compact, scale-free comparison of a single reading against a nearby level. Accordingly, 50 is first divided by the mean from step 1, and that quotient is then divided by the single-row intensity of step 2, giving 0.69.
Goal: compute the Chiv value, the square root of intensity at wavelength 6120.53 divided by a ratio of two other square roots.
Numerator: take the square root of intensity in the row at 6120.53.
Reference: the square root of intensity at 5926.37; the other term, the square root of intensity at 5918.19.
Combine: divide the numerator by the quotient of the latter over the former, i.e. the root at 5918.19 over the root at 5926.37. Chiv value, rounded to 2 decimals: 3.29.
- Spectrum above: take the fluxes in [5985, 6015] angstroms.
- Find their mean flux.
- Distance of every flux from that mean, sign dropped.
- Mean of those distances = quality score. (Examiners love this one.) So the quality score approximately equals 0.35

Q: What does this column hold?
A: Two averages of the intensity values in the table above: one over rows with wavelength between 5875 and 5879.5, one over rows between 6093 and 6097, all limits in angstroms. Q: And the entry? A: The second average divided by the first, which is 0.93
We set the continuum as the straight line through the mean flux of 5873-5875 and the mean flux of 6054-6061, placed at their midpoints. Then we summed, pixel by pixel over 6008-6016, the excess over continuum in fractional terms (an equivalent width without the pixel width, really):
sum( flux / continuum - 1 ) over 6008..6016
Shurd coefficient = -0.10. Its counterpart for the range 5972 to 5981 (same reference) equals 0.10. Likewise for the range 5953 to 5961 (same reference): -0.36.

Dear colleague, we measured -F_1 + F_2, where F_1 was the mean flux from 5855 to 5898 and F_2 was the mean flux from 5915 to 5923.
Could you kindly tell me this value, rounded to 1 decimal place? 1.0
